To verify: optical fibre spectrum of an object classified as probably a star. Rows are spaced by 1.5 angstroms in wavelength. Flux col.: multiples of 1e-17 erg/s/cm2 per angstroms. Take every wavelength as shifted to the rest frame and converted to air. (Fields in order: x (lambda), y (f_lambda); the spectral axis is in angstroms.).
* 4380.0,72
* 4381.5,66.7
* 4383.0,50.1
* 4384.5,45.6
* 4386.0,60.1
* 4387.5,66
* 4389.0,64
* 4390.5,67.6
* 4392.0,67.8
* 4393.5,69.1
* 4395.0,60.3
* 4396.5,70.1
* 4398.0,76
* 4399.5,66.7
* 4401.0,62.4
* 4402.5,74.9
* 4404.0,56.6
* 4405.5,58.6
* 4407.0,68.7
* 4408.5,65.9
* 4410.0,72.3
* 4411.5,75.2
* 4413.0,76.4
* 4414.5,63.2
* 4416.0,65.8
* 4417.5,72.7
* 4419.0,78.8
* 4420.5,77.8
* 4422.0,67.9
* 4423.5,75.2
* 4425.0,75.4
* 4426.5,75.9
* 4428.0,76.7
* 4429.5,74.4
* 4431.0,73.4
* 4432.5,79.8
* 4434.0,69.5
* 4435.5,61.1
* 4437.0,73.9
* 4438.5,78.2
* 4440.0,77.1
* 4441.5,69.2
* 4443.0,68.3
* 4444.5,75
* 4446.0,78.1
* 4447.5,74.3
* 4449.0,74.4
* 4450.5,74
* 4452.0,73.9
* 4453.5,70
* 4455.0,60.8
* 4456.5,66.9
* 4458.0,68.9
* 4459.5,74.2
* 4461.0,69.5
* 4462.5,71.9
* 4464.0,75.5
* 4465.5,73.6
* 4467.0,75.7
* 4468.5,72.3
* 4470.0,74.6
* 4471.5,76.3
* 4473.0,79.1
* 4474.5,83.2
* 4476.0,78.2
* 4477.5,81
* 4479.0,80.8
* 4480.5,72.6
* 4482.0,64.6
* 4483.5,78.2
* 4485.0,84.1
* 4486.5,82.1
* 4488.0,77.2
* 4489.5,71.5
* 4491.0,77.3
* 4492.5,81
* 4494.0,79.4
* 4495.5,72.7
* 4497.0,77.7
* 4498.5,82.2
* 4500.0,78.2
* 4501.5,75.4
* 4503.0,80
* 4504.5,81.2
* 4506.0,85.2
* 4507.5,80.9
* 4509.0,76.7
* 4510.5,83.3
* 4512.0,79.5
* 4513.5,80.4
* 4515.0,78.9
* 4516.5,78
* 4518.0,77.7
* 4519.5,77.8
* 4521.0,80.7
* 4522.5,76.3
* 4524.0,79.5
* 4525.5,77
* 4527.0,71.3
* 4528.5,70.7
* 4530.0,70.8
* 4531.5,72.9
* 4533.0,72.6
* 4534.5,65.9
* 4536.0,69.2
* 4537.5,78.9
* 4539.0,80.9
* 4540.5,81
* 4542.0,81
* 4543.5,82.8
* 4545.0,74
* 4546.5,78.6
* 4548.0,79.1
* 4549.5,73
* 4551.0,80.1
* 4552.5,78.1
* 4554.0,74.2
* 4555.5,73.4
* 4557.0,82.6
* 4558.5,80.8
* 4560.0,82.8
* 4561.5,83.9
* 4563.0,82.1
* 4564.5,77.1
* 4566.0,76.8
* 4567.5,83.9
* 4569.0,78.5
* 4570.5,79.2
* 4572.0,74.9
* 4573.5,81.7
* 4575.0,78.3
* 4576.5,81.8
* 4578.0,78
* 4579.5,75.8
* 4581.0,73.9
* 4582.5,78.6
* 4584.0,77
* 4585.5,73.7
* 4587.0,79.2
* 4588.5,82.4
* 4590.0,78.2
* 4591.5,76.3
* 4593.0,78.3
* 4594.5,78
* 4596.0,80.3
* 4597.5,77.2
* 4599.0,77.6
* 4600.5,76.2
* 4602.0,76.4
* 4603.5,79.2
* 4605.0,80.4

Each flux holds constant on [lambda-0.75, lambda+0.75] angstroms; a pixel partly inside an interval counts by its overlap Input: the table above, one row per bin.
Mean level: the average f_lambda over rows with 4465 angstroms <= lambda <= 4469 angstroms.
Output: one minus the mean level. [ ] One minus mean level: -73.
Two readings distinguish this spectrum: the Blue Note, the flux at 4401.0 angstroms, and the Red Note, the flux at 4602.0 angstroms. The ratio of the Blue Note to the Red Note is 0.82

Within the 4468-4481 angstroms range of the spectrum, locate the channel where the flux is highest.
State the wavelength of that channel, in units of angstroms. 4474.5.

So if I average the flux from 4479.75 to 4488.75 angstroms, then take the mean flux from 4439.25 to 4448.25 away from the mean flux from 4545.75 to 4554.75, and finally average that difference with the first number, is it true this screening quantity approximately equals 40.0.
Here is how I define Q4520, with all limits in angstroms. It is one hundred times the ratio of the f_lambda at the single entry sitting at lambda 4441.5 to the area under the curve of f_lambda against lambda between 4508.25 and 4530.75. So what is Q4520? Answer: 3.98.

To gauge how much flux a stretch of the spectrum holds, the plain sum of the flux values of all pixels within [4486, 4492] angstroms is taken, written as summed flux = 308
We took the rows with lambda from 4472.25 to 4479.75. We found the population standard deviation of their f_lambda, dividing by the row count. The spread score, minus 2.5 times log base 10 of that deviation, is -0.59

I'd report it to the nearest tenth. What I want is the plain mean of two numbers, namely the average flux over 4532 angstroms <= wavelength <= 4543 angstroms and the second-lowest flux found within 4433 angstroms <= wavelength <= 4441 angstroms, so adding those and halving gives 72.6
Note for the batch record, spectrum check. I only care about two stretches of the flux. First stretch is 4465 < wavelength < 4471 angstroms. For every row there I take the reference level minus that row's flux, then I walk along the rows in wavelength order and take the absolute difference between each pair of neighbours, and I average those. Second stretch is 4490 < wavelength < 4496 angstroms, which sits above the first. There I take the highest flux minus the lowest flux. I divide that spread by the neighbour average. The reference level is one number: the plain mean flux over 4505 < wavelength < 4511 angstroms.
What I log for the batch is 3.2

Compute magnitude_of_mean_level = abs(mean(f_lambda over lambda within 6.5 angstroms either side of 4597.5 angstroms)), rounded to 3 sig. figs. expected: 77.7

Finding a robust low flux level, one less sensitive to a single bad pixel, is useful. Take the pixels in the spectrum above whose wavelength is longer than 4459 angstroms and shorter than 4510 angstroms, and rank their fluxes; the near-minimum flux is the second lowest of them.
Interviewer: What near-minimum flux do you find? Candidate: 69.5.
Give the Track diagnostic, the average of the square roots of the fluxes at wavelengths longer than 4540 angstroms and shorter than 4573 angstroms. 8.9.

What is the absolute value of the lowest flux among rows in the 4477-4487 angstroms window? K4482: 65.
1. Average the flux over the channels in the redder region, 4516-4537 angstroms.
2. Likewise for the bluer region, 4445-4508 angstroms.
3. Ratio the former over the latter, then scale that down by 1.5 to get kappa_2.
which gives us 0.653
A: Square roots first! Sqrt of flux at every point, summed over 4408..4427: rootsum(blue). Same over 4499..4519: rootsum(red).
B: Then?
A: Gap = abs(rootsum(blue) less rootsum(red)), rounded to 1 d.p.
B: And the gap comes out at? 5.4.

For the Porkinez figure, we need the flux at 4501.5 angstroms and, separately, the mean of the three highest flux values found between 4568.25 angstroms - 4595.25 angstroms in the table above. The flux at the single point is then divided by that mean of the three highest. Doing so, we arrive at 0.92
